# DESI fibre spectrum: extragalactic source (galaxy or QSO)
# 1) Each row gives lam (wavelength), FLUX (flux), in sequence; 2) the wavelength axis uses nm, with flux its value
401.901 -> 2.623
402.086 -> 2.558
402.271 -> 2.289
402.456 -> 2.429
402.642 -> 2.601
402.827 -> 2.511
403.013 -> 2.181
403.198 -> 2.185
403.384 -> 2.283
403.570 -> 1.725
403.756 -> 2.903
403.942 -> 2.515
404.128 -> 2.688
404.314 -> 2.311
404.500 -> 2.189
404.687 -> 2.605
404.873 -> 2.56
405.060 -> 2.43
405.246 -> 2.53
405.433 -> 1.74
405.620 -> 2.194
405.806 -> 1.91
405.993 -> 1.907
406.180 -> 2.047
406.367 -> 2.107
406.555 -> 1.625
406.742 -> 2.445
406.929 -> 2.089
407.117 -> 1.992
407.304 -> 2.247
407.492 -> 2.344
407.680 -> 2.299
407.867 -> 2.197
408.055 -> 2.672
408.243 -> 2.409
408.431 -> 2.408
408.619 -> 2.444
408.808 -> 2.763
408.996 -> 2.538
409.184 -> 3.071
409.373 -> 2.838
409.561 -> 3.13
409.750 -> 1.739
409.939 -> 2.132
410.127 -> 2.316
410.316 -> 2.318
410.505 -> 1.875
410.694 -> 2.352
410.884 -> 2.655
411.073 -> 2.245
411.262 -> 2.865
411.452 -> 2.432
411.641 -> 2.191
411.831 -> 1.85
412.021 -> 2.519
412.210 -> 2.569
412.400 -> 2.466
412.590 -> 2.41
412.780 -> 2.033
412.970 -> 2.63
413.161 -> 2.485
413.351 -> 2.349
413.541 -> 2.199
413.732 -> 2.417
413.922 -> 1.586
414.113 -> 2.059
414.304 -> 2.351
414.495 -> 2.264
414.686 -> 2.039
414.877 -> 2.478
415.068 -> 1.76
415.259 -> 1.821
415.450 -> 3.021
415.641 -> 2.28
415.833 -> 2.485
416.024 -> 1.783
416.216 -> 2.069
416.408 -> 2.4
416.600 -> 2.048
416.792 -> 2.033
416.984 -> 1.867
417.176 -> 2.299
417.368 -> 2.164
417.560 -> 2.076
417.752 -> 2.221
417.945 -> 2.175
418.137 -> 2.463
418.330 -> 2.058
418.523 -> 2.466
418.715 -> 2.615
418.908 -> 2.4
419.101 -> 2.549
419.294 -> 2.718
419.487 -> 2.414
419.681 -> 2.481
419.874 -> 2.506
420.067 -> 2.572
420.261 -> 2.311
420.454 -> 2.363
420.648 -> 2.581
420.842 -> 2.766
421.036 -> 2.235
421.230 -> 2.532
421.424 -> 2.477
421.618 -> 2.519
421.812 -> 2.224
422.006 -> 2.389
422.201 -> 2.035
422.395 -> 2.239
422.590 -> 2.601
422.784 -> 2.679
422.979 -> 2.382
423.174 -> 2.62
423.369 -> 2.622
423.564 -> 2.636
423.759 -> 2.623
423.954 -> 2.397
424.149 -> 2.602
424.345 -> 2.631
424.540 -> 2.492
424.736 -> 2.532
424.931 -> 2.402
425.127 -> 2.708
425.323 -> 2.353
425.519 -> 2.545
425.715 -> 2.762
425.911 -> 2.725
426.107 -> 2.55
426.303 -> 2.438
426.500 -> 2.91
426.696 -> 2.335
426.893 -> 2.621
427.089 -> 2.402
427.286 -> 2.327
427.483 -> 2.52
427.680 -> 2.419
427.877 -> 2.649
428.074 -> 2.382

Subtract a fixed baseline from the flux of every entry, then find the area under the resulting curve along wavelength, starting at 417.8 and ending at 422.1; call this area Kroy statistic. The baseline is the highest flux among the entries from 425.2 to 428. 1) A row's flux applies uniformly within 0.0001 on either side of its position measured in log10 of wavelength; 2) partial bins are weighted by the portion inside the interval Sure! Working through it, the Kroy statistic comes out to -2.0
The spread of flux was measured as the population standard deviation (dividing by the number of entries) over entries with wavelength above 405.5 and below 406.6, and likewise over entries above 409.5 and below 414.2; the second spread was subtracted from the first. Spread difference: -0.16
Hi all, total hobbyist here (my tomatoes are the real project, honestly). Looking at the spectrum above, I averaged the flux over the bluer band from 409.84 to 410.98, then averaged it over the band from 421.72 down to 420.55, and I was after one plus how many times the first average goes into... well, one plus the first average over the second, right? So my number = 1.90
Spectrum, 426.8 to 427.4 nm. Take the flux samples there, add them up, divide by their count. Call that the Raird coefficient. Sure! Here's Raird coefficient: 2.45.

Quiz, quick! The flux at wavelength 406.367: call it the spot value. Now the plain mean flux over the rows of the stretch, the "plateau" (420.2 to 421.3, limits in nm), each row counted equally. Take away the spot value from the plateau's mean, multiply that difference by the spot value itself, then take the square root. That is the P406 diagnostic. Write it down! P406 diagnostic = 0.87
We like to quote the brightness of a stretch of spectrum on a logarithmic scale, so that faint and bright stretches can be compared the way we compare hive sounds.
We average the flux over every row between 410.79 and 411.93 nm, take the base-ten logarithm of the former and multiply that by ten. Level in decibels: 3.75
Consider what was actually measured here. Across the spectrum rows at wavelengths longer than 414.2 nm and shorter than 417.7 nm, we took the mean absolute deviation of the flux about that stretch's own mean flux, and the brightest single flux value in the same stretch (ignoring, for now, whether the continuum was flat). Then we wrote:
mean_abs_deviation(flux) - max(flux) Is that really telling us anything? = -2.78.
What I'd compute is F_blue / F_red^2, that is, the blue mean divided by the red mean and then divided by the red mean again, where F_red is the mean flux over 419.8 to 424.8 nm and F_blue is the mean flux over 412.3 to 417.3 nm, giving 0.359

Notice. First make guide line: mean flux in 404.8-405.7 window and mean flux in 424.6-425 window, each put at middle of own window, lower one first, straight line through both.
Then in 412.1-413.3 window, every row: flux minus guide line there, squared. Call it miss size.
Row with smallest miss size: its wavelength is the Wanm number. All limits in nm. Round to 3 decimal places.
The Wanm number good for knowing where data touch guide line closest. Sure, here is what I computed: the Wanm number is 412.590 nm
